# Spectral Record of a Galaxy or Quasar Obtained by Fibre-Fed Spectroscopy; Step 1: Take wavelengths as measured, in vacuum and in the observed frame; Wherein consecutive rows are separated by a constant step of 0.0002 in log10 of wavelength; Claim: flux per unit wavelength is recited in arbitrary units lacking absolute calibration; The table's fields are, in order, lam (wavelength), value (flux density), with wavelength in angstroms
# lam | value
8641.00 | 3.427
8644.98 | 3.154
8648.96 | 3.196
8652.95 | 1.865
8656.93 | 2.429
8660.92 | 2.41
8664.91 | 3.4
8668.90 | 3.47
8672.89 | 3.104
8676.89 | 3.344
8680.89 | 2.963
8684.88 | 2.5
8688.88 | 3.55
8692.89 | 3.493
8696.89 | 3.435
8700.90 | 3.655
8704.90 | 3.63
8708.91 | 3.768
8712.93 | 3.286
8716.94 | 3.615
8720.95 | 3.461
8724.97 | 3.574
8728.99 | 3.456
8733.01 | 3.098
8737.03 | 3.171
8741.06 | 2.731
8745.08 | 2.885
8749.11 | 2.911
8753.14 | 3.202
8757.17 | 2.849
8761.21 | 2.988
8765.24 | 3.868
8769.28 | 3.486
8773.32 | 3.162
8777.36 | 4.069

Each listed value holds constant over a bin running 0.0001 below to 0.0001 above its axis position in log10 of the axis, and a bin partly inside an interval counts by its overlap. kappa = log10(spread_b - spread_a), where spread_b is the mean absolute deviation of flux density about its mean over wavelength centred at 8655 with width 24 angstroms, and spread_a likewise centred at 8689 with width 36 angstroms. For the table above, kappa -0.67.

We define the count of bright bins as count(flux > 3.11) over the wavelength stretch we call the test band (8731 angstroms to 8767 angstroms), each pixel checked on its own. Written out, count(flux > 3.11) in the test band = 3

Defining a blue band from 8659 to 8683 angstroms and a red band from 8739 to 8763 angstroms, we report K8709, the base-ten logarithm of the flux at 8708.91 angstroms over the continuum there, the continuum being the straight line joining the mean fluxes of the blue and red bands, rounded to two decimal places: 0.10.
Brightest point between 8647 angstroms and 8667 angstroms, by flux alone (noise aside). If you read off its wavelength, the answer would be 8664.91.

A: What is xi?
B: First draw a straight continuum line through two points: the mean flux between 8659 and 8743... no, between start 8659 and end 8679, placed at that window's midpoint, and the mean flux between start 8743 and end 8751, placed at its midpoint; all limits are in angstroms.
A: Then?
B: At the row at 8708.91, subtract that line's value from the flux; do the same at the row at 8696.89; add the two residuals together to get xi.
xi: 1.13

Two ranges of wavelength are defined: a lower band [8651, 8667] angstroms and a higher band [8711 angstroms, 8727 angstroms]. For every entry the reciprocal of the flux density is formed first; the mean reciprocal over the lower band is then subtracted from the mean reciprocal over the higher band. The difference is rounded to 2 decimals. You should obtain -0.13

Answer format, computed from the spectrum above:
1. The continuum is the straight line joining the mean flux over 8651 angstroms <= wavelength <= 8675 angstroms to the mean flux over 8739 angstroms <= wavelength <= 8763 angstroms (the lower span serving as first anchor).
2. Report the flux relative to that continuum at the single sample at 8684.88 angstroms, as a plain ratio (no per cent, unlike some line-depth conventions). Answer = 0.89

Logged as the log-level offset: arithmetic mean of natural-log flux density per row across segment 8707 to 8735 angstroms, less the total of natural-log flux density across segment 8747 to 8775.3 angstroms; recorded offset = -6.9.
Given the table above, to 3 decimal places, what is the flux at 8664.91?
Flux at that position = 3.400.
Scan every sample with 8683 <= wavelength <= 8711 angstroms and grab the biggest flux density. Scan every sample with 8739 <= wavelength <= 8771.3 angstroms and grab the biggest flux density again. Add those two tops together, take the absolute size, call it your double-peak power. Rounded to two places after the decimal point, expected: 7.64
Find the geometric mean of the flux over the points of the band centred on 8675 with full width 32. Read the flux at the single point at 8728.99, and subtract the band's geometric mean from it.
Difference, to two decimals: 0.39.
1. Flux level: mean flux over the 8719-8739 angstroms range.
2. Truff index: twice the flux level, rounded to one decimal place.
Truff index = 6.7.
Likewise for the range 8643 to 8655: 5.5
